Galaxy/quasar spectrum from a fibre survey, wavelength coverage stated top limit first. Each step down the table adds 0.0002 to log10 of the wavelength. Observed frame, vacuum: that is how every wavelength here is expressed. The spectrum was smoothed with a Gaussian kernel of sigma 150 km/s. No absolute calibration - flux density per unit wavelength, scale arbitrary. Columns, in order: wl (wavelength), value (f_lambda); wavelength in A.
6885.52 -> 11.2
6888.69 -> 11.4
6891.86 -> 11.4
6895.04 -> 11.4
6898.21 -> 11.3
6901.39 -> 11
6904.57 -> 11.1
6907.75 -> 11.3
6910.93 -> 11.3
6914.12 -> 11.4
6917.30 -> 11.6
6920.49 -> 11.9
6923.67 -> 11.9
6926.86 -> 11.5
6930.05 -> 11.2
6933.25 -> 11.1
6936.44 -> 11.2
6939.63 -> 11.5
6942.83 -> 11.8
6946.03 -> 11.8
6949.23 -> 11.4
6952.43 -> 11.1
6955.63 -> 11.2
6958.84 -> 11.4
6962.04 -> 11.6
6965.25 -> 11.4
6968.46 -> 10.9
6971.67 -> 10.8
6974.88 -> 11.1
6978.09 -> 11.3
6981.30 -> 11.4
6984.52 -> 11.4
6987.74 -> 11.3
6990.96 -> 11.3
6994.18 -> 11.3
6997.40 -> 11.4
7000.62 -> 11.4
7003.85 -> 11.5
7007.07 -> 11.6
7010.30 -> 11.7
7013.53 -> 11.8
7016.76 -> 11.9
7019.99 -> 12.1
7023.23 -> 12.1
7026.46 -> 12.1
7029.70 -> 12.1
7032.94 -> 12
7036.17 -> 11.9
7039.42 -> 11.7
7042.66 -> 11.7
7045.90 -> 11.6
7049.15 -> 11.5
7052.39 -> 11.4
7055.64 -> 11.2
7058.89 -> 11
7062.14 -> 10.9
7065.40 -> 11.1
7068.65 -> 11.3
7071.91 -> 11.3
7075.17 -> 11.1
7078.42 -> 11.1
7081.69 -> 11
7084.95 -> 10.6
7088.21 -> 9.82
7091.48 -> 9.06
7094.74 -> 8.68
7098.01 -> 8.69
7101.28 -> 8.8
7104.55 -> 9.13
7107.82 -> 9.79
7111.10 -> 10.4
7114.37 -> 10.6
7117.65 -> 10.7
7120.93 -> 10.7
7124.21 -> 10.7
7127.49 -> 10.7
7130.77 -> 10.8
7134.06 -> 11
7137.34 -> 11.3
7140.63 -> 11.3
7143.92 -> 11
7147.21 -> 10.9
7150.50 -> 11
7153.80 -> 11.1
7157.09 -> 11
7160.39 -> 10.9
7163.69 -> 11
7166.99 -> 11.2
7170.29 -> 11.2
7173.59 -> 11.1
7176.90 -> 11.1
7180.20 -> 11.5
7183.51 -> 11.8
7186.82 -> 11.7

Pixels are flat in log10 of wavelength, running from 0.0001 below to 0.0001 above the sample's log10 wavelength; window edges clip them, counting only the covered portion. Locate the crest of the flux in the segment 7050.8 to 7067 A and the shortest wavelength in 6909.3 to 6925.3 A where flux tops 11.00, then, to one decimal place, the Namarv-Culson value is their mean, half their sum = 6981.7 A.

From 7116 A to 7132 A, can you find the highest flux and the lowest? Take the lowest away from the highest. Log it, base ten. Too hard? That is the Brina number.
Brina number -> -1.0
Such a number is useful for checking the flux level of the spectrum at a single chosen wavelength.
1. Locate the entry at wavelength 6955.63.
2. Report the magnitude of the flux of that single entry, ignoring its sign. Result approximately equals 11.2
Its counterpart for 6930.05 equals 11.2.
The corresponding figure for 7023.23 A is 12.1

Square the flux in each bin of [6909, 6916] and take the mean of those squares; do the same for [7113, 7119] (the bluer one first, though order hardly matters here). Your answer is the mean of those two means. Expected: 121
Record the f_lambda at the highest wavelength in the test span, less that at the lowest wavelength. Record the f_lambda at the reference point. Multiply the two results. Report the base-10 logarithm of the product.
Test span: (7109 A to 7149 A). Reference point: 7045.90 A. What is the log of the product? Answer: 0.76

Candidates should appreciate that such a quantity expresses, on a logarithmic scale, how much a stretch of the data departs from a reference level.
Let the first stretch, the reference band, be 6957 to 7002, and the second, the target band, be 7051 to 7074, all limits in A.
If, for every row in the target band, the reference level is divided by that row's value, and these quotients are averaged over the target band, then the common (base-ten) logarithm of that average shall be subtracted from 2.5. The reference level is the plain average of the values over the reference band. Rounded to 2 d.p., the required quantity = 2.50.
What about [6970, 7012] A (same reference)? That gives 2.50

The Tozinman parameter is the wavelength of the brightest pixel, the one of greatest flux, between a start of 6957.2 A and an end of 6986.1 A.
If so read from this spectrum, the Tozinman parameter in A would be 6962.04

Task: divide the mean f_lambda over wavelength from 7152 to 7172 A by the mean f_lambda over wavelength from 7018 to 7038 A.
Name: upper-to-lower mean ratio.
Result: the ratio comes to 0.92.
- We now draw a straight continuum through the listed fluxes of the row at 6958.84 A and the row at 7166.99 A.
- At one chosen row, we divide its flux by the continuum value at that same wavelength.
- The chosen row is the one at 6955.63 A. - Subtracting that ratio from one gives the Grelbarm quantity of 0.02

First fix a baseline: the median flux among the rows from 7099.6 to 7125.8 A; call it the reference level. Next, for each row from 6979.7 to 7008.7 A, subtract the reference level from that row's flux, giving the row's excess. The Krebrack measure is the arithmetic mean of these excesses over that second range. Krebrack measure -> 0.9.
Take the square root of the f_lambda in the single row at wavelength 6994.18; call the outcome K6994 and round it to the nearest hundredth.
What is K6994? 3.36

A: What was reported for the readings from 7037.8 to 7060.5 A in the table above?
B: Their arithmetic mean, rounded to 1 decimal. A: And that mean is 11.4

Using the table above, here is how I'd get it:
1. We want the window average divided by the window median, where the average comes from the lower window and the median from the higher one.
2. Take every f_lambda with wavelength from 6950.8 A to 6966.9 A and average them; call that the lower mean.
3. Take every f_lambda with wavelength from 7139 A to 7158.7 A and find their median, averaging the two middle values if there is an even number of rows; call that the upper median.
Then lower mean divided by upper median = 1.03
